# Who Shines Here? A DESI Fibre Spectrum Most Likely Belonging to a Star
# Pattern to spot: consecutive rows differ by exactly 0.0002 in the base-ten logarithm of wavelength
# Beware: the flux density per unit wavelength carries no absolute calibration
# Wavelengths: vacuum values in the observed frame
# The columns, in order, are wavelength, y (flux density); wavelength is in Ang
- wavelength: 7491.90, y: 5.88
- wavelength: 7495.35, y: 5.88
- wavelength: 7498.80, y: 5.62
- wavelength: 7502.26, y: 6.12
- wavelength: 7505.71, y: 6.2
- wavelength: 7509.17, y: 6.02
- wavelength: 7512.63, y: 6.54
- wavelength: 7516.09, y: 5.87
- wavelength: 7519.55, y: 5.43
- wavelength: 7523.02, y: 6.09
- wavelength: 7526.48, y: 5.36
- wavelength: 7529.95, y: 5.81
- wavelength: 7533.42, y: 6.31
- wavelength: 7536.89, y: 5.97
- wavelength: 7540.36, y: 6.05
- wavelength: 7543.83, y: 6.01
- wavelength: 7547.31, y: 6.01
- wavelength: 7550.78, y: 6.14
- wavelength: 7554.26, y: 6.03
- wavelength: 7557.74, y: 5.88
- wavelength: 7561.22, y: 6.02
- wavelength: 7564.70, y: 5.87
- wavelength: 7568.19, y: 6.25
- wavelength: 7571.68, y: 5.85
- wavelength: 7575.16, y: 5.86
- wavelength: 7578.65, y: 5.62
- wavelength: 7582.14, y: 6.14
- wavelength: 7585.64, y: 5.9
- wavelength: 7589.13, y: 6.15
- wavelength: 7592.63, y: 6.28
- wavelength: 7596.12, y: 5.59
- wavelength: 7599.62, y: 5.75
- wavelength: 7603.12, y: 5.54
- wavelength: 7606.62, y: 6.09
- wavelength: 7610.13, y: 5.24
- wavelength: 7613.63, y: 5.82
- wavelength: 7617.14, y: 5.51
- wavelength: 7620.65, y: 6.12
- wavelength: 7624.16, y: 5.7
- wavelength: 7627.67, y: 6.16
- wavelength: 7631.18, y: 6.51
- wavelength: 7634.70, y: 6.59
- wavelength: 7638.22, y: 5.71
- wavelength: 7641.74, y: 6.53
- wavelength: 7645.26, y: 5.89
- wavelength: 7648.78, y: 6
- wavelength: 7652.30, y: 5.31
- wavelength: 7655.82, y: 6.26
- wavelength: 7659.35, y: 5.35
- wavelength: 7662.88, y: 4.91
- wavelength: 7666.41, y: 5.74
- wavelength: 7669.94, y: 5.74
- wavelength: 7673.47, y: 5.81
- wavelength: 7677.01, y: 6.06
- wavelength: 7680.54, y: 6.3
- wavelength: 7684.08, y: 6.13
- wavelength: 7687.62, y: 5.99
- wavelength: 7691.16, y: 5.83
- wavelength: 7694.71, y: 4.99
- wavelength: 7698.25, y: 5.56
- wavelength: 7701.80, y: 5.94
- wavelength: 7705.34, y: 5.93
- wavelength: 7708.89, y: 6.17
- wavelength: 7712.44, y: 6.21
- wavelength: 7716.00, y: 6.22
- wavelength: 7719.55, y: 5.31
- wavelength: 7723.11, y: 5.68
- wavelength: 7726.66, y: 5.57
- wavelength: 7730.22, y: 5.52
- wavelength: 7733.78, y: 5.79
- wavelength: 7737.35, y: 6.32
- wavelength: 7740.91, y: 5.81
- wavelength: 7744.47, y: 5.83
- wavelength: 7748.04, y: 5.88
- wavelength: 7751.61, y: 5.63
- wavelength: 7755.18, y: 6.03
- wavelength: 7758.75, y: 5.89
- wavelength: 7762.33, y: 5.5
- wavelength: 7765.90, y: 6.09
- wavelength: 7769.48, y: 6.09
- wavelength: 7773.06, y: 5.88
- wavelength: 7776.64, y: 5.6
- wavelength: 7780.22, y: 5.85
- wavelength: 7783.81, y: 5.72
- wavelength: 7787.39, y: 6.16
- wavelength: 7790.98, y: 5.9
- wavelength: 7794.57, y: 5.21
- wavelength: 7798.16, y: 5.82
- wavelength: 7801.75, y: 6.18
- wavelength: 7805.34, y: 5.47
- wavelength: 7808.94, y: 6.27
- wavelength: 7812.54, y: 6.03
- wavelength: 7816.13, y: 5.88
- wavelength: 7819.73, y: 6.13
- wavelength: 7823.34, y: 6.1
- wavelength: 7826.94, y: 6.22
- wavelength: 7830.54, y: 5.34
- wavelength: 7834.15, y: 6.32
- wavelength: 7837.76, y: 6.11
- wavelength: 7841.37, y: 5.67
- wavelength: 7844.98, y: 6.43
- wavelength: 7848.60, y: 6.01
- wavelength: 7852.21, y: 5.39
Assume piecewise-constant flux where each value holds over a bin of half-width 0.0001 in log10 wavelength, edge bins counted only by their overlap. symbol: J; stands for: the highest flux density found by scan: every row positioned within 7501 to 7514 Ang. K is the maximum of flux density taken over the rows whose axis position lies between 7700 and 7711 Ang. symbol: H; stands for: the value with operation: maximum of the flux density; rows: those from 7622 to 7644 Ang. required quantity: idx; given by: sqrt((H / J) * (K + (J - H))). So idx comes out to 2.48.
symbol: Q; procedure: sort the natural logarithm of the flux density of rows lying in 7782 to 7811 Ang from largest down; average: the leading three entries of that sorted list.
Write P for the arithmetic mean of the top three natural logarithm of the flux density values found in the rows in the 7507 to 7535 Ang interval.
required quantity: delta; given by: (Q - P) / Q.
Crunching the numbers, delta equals -0.009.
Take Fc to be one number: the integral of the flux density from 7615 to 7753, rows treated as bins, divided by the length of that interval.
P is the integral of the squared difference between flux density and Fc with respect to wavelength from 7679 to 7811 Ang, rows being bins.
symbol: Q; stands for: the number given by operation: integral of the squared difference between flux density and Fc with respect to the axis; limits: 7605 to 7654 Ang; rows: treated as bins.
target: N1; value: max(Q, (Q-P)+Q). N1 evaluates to 9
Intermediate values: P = 13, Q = 9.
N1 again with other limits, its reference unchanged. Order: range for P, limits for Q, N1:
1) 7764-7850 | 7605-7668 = 18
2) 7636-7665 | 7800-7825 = 2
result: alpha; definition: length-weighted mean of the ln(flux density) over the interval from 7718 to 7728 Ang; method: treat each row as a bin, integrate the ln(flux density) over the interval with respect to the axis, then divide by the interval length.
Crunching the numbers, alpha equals 1.71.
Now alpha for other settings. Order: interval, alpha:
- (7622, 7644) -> 1.82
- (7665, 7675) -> 1.75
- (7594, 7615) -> 1.74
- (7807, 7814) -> 1.81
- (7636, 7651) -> 1.79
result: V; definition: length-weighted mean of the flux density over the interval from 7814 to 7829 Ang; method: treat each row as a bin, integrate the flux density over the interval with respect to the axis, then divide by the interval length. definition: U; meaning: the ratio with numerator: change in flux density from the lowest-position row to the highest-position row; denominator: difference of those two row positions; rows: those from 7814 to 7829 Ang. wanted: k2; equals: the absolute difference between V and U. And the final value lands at 6.04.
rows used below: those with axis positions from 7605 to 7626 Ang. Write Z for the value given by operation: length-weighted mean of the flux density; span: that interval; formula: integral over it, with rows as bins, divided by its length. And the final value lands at 5.7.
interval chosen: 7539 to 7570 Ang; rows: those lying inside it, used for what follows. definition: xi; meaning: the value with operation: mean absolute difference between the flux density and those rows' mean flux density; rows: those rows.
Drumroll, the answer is 0.08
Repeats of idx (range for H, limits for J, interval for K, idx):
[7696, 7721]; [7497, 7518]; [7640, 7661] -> 2.55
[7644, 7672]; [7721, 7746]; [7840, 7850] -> 2.54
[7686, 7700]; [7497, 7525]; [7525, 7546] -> 2.51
